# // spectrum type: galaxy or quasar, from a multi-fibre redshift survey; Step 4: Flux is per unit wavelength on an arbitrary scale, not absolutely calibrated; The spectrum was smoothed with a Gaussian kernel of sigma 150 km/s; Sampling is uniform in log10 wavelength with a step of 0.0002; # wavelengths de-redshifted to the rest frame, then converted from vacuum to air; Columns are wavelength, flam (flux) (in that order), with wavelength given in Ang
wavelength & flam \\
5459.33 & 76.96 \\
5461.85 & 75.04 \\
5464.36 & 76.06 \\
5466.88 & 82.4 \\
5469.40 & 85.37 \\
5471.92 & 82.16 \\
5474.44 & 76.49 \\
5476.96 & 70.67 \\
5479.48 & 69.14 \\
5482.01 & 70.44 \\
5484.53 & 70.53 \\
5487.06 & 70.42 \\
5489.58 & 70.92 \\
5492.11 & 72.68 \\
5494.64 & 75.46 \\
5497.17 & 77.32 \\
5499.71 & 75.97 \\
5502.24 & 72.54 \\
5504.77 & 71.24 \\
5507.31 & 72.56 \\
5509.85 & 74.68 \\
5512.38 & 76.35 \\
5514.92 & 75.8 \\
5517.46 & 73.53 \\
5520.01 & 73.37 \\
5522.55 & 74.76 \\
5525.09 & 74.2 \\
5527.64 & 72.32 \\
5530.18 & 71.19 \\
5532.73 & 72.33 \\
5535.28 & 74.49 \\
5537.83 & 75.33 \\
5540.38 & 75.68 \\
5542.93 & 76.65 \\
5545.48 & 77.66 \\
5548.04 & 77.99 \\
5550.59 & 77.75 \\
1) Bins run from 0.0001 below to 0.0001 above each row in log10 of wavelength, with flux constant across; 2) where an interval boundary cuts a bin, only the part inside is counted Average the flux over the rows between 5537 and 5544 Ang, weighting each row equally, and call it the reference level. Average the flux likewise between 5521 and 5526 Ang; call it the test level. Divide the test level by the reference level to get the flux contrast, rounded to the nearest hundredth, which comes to 0.98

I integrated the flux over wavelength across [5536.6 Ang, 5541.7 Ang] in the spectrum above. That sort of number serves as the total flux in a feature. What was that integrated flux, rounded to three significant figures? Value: 385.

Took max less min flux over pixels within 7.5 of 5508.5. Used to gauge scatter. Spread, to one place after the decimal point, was 5.1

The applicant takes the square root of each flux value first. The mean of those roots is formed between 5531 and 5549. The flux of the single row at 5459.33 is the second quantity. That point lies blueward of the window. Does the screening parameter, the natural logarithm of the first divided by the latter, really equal -2.18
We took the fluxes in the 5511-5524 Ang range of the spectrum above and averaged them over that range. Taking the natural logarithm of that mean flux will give 4.31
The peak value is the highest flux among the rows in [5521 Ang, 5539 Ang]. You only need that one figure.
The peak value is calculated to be 75.33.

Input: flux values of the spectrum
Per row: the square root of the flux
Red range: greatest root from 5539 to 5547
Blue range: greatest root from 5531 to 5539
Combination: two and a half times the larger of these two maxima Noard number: 22.0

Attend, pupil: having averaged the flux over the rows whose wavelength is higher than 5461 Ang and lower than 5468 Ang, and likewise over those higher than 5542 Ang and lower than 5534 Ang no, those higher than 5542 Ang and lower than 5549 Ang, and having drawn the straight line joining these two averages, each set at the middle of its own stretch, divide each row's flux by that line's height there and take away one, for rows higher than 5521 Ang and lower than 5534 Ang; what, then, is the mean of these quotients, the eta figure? -0.059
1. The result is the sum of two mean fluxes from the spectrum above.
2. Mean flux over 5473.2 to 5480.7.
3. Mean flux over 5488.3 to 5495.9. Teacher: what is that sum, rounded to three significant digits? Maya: 145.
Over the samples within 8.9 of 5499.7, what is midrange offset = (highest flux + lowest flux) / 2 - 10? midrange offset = 64.3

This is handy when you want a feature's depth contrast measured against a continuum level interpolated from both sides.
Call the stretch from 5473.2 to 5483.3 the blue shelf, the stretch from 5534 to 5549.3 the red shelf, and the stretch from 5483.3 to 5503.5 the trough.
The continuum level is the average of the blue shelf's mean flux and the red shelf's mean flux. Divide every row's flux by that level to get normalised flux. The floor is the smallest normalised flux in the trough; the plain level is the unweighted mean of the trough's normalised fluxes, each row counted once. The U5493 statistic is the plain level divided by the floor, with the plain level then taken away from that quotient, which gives 0.05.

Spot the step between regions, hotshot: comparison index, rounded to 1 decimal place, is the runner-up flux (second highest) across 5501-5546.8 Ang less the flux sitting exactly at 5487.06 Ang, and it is 6.2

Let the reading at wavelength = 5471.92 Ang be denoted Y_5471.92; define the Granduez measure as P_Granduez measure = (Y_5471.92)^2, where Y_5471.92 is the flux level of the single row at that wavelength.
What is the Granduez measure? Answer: 6750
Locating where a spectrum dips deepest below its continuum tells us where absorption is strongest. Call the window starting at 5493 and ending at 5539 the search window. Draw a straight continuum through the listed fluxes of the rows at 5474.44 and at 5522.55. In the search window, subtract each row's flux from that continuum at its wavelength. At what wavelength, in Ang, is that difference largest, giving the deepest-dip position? 5504.77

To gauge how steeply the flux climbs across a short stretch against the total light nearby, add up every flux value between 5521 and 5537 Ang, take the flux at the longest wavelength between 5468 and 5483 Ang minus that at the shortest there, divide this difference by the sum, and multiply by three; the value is -0.102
